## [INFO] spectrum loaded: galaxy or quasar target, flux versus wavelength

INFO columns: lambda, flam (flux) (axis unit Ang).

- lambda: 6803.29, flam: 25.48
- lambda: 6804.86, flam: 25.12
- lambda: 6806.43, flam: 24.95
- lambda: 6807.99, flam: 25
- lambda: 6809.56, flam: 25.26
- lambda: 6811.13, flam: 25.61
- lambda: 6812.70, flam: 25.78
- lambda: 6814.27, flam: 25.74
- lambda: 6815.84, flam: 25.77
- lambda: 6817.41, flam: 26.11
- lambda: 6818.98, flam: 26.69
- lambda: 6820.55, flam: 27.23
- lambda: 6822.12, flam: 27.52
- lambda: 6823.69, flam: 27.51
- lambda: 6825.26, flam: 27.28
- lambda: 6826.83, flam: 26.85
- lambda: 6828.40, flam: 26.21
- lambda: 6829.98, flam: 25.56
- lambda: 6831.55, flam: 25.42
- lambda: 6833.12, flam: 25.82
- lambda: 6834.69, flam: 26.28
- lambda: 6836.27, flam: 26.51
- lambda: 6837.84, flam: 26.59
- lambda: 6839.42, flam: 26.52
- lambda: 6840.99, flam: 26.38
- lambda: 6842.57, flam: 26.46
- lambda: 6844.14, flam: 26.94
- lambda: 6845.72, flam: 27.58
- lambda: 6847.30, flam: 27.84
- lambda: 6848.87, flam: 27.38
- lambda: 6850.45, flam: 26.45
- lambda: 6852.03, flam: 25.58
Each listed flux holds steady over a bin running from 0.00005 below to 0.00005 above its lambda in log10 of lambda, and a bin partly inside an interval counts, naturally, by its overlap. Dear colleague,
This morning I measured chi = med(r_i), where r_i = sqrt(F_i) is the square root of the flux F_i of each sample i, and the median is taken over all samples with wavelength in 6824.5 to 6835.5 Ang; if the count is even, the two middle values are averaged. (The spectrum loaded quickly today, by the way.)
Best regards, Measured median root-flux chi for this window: 5.12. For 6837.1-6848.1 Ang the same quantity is 5.16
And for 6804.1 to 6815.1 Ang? 5.03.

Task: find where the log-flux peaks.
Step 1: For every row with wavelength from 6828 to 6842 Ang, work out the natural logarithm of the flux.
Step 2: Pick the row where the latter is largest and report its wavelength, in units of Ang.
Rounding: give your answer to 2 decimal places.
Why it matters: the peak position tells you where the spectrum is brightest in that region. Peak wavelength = 6837.84 Ang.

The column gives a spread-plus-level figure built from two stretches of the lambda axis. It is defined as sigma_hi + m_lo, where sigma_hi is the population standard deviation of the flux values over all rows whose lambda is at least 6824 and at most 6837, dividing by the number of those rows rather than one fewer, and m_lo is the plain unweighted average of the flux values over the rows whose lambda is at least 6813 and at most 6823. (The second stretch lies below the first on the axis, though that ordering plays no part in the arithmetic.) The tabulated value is 27.1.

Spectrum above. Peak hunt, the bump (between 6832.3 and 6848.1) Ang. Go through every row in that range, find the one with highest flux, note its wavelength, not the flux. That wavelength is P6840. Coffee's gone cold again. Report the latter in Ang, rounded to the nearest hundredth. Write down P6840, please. 6847.30 Ang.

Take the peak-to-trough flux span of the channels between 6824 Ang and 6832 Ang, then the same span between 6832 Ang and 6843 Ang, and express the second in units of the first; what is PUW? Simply 0.4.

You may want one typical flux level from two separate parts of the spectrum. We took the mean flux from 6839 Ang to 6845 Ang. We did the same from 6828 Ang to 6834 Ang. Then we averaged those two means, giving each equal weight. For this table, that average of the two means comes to 26.2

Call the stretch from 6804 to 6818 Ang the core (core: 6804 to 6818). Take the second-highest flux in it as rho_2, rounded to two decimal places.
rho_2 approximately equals 25.78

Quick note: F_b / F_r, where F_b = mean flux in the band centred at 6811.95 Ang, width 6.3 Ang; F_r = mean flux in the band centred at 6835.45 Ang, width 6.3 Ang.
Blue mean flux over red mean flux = 0.97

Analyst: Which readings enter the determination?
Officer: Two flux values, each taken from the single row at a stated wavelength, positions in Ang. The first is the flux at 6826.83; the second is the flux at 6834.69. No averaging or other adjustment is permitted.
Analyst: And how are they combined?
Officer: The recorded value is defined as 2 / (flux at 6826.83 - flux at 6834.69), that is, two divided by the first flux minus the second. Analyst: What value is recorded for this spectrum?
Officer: 4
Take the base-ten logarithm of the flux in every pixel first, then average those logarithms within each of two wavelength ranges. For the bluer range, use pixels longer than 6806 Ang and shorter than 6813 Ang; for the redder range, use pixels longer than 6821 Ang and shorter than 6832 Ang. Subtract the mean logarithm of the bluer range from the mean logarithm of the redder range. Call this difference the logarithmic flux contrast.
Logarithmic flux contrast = 0.02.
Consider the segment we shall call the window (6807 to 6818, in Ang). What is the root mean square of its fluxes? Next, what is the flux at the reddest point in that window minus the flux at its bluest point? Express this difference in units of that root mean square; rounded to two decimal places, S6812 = 0.04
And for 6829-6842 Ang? 0.03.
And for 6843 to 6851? -0.02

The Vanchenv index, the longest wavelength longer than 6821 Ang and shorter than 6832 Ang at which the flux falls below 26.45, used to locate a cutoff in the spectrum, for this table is 6831.55 Ang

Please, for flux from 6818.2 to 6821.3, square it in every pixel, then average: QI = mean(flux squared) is 727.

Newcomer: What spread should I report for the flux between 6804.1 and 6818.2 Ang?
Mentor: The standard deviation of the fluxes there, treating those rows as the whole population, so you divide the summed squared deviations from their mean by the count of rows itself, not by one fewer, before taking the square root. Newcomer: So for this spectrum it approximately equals 0.387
